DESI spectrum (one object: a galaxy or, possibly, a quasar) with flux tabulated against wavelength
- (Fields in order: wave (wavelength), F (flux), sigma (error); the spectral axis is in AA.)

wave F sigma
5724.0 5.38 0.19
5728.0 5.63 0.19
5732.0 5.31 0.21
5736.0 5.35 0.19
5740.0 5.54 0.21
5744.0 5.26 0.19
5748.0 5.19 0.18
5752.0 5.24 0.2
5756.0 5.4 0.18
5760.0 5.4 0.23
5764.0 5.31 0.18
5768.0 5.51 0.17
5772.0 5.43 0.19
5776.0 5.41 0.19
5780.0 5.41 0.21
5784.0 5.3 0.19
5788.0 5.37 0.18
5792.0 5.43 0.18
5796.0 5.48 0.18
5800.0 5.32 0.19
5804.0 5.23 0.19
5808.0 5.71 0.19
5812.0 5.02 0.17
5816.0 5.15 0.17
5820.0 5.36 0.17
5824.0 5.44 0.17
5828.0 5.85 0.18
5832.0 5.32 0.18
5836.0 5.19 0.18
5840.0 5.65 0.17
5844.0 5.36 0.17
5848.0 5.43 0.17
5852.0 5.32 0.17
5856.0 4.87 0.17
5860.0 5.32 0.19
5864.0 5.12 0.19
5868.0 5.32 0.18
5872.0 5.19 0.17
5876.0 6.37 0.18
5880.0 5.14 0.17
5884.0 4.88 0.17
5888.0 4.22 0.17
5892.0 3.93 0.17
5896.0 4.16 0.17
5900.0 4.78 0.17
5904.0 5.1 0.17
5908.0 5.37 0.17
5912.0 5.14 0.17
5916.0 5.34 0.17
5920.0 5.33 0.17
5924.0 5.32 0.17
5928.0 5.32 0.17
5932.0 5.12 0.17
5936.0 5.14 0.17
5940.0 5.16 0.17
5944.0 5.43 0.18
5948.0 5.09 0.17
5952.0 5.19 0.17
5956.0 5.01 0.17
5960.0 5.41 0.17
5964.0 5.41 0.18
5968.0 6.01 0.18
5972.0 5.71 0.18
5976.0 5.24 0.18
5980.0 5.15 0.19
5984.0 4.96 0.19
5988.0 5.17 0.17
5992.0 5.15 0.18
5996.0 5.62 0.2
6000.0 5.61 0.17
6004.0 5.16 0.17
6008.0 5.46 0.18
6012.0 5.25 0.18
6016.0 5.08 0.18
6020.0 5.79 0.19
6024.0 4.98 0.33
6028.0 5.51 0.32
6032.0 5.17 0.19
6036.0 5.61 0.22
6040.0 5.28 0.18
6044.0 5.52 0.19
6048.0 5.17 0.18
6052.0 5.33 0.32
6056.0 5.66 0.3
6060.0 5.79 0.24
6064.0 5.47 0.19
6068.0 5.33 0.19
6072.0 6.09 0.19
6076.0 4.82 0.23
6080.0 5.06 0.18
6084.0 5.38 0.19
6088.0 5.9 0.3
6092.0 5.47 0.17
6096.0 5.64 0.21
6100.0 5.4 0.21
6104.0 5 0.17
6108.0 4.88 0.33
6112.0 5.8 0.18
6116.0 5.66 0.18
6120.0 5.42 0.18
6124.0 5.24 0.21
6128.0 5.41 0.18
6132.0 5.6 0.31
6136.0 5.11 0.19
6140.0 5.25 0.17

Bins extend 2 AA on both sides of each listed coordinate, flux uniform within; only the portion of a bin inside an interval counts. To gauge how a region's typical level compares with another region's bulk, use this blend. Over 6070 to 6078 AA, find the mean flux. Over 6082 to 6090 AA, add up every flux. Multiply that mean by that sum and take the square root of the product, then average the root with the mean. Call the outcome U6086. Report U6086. 6.65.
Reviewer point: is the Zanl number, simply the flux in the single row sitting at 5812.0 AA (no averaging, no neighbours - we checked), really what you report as 5.02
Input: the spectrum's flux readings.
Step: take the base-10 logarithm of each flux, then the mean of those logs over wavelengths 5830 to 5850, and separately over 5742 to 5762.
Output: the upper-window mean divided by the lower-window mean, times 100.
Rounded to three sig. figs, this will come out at 101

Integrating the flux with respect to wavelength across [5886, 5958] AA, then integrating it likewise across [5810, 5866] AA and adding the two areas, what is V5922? 658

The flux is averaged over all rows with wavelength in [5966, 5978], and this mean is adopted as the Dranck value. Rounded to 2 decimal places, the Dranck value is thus 5.65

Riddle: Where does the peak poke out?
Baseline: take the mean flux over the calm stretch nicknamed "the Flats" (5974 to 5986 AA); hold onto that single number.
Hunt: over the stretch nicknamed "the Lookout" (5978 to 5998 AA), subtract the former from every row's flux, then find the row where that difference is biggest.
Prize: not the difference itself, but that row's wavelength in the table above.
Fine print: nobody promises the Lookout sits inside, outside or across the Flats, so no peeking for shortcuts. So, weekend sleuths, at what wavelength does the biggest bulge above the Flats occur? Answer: 5996.0 AA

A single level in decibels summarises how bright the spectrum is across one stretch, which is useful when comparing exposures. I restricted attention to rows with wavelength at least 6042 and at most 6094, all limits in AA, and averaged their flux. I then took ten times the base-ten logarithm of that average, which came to 7.37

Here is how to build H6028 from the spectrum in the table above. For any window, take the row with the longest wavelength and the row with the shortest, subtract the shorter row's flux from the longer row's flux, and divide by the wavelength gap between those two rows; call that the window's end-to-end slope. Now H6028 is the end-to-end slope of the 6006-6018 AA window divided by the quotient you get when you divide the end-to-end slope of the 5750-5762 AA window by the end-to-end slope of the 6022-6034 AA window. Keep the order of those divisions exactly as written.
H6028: -0.056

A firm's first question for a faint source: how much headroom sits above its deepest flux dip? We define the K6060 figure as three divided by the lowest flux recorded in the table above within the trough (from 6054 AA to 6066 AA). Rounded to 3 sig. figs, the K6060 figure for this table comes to 0.548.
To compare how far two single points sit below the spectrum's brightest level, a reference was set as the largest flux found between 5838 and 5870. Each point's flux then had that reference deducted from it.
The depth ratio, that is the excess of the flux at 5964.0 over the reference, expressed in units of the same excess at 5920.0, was 1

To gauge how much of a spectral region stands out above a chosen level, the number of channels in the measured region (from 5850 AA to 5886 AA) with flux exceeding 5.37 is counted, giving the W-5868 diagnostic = 1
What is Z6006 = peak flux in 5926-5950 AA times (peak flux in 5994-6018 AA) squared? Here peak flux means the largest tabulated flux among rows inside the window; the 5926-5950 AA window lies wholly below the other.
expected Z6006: 172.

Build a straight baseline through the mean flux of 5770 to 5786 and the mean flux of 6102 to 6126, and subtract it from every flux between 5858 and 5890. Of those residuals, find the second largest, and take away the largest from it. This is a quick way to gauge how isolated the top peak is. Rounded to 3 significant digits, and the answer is -1.05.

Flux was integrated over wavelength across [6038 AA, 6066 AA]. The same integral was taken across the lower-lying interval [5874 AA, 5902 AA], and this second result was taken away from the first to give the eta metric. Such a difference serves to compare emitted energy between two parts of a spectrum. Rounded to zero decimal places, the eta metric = 19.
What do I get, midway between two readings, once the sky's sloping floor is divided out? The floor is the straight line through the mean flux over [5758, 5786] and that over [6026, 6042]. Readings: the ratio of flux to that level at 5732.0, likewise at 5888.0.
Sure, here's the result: 0.88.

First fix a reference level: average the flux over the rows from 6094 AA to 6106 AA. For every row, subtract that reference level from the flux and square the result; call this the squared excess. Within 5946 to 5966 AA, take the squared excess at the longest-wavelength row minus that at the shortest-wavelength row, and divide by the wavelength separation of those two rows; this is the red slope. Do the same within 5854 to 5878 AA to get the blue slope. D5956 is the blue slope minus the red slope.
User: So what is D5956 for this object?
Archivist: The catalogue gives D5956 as 0.045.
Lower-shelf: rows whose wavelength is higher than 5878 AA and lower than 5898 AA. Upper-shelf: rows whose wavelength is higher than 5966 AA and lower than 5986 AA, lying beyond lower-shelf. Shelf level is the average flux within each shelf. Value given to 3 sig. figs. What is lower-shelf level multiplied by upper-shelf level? 24.2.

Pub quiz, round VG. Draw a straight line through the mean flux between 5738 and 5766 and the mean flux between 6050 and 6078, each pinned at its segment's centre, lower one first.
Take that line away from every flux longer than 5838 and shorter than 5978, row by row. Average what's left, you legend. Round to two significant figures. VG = -0.22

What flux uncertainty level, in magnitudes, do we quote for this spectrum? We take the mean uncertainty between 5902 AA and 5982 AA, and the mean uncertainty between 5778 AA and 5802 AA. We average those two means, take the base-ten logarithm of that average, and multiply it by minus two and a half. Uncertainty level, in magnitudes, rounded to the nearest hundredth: 1.86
